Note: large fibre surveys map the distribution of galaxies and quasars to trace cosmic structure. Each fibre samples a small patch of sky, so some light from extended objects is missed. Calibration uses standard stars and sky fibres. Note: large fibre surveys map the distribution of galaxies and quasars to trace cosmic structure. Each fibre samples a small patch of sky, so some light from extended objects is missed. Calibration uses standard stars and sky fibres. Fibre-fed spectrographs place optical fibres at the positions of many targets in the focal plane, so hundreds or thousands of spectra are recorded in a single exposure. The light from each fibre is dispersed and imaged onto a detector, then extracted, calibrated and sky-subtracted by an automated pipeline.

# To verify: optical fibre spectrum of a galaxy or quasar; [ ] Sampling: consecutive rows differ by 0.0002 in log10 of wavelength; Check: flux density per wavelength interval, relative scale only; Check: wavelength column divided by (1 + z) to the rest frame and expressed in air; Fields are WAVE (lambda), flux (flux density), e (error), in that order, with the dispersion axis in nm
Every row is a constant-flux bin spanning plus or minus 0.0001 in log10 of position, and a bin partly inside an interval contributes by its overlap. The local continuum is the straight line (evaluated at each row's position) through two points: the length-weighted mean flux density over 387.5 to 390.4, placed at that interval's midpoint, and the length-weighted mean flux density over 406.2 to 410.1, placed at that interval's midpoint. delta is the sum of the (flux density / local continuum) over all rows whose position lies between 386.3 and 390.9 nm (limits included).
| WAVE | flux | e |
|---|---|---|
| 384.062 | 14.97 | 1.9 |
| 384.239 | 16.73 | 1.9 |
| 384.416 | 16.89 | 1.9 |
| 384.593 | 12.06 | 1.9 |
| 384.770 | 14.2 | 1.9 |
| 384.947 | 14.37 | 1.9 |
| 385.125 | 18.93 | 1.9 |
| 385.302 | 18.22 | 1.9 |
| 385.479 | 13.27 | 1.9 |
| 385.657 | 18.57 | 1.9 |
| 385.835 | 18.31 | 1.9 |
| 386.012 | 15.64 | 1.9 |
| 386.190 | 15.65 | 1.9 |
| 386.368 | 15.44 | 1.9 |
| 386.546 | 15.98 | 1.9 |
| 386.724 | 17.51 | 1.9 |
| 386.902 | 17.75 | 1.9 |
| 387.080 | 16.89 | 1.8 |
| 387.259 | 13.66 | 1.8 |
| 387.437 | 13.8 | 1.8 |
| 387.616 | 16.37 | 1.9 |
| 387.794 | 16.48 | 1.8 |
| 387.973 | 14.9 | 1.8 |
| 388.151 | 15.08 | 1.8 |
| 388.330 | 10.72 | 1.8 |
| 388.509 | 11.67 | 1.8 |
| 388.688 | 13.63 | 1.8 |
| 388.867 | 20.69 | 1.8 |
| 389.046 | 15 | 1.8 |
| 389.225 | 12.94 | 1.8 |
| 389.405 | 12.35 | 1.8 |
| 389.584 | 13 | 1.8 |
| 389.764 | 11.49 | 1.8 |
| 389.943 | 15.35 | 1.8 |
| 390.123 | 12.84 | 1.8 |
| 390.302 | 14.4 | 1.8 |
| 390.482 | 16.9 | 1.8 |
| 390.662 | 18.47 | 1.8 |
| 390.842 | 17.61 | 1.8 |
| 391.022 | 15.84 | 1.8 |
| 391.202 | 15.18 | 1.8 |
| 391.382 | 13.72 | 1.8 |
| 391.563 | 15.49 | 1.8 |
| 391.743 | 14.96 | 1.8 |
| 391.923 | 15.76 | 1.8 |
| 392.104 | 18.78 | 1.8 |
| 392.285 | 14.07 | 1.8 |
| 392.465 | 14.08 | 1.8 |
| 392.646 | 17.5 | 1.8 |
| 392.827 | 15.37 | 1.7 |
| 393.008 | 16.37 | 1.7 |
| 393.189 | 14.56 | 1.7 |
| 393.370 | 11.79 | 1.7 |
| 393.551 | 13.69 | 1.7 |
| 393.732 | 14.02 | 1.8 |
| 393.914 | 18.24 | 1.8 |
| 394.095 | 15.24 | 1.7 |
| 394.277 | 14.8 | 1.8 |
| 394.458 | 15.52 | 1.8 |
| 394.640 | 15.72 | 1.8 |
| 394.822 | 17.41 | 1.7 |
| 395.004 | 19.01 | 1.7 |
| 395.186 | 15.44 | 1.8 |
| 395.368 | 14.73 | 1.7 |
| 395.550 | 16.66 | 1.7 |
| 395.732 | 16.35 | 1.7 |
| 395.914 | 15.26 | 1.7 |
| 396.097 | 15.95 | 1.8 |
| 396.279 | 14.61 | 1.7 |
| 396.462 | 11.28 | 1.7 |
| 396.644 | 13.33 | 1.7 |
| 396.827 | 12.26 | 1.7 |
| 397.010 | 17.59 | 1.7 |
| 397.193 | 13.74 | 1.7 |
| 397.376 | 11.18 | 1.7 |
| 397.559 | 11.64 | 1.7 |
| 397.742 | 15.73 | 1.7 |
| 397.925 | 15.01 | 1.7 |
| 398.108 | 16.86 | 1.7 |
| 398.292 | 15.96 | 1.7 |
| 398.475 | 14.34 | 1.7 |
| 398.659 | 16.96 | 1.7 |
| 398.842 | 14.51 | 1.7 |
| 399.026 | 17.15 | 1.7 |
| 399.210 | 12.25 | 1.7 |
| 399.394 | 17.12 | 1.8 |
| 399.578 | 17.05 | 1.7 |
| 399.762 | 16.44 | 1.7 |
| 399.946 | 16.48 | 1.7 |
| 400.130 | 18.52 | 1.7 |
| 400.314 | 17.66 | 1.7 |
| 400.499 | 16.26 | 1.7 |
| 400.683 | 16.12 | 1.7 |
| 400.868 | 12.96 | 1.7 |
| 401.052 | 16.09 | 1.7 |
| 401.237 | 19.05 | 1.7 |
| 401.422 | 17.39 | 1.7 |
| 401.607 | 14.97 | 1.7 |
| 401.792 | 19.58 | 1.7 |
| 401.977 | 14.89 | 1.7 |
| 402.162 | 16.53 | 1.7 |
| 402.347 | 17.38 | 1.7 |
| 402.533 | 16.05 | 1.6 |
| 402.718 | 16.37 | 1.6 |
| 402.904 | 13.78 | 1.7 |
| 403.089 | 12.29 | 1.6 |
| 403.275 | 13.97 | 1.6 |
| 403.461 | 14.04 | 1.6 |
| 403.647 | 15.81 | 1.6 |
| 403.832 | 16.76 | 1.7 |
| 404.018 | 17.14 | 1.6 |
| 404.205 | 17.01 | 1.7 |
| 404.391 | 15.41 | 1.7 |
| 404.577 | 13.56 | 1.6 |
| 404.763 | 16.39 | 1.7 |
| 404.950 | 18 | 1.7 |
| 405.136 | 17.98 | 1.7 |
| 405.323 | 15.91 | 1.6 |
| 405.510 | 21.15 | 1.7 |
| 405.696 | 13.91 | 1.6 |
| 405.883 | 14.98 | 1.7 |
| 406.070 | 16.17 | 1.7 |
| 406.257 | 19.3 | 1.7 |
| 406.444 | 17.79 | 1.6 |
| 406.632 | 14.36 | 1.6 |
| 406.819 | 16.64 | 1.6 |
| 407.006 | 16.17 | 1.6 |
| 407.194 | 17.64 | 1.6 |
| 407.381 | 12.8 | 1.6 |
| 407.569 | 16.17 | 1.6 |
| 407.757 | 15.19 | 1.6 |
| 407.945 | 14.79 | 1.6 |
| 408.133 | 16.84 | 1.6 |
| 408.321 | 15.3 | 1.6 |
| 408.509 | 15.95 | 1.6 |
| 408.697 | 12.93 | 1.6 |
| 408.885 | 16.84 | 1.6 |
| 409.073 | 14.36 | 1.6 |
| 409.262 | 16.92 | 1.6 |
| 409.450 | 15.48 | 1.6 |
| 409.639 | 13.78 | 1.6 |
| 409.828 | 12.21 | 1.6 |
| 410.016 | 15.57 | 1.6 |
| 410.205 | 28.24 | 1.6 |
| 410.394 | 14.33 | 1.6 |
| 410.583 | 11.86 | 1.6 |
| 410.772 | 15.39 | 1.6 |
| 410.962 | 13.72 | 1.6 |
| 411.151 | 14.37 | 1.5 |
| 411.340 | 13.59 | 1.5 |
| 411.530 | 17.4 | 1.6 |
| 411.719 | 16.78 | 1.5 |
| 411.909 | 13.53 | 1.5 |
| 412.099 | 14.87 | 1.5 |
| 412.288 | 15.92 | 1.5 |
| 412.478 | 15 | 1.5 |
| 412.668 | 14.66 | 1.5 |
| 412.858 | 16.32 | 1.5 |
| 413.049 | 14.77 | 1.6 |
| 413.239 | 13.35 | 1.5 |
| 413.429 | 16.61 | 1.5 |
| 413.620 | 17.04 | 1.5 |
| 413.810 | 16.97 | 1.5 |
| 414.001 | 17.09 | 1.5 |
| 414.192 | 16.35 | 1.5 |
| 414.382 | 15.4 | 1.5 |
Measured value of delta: 28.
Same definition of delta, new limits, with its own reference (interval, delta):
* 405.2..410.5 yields 29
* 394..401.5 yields 43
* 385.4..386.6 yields 8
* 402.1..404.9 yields 15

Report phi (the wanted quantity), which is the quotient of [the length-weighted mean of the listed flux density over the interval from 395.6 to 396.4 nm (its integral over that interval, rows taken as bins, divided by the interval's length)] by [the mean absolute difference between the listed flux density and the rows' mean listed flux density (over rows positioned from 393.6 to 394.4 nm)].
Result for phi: 11.6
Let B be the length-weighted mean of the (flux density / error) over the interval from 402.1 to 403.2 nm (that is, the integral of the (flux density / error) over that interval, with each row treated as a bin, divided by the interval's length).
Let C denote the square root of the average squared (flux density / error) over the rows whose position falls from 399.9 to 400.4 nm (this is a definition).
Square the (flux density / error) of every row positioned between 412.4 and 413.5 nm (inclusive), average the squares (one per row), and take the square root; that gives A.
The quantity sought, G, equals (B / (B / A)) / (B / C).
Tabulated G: 11.1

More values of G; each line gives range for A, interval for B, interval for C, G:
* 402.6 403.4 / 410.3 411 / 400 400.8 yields 10.2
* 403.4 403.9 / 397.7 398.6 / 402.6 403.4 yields 9.1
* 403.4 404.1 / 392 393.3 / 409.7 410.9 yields 11.8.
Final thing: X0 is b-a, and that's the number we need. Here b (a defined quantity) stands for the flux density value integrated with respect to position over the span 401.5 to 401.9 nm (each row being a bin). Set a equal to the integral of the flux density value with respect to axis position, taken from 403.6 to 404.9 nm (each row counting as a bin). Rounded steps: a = 21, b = 6.9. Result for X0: -14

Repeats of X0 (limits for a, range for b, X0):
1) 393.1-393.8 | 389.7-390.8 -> 7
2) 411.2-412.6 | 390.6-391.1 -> -13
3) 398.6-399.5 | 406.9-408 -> 3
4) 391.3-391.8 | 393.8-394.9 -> 10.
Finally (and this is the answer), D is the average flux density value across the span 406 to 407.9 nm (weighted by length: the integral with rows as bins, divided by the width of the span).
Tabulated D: 16.2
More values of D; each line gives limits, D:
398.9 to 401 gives 16.2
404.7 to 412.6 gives 15.9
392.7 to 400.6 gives 15.4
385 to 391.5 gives 15.4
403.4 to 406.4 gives 16.5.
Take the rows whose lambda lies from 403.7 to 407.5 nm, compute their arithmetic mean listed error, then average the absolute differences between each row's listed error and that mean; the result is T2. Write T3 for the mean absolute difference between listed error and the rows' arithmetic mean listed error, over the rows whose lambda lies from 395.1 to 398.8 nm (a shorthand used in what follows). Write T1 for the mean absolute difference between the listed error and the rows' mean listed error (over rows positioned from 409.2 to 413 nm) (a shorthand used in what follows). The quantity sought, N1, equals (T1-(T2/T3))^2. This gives 7.4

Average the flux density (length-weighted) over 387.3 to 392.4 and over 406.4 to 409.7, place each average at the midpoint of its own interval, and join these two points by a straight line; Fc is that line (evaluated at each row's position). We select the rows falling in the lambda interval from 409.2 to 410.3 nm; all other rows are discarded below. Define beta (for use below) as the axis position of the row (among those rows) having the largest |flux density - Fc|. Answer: 410.205 nm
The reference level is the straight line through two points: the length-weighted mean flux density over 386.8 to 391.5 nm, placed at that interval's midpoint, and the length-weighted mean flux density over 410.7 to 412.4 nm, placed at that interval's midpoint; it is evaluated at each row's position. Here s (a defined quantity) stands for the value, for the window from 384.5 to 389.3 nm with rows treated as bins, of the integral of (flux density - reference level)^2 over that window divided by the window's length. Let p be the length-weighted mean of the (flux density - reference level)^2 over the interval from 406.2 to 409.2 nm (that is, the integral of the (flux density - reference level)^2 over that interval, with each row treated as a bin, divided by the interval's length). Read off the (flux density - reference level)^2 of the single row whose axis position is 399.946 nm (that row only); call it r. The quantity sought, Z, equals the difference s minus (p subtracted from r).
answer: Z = 7.0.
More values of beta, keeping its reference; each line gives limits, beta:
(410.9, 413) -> 411.909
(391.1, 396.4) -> 395.004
